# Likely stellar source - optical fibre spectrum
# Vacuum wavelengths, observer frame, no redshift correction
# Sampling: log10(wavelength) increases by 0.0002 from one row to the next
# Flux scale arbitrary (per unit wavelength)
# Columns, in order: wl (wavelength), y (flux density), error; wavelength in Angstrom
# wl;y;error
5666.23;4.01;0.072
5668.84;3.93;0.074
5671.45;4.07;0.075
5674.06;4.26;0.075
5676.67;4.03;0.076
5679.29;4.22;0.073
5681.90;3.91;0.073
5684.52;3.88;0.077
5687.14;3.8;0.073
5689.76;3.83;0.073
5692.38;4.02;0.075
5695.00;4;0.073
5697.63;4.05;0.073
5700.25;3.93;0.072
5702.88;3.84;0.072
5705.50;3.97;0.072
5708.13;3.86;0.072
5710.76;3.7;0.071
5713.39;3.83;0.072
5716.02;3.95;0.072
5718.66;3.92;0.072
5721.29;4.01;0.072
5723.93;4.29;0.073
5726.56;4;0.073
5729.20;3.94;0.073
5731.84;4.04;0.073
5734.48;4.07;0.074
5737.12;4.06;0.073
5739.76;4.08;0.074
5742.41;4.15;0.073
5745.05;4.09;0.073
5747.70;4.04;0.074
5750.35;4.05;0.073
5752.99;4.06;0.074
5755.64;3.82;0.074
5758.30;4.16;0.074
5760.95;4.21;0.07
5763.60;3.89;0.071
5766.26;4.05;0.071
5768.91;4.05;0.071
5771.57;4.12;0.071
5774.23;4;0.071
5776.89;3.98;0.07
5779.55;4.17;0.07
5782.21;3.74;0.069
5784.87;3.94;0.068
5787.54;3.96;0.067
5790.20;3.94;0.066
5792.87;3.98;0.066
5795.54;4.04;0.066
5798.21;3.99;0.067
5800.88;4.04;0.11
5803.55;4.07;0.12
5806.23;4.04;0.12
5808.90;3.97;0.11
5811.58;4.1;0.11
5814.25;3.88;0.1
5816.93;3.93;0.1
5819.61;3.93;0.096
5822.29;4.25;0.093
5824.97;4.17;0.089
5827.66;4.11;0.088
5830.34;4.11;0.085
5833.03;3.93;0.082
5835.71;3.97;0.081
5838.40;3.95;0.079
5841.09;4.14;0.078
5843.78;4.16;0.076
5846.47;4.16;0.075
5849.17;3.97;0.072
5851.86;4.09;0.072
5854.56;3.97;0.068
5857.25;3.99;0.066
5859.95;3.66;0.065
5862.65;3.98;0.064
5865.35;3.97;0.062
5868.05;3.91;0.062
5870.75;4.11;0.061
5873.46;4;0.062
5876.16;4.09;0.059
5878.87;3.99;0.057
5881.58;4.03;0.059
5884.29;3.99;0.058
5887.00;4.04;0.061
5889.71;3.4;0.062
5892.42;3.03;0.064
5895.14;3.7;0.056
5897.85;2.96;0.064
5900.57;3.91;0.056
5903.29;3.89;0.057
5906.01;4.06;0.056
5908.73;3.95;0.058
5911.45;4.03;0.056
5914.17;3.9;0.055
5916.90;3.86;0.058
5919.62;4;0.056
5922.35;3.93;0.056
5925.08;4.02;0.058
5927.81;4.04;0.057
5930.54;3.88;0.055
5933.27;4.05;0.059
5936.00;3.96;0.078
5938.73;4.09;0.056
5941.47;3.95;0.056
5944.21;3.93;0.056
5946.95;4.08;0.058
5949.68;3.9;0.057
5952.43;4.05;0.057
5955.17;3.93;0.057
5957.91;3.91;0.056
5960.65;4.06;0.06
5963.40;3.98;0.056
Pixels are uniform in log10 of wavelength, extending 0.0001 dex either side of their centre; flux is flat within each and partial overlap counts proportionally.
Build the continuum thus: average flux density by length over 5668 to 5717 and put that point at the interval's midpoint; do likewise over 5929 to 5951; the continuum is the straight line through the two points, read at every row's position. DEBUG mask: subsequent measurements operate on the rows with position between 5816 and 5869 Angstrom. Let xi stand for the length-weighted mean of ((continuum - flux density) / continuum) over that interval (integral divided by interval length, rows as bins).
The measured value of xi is -0.012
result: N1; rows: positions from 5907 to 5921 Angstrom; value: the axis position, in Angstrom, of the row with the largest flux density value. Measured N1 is 5911.45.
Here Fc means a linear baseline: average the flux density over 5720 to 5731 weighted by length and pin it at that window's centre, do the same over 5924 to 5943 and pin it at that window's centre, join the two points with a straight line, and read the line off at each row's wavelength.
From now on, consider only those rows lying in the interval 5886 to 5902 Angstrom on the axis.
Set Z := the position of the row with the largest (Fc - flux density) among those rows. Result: 5897.85 Angstrom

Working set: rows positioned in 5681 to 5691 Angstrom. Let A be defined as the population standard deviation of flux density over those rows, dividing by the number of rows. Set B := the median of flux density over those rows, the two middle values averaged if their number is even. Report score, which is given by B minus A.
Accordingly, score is 3.81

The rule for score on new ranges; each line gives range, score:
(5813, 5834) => 3.89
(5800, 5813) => 4.00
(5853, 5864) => 3.84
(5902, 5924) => 3.87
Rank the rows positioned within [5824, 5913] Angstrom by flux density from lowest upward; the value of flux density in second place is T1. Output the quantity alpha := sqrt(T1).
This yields 1.74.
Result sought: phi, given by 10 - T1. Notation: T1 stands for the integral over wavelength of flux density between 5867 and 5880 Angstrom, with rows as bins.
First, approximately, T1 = 52.3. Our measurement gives -42.3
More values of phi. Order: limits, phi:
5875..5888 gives -42.3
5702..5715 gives -40.0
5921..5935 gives -45.8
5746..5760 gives -46.4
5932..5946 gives -46.0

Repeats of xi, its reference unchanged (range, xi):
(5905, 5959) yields 0.001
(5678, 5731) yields 0.001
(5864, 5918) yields 0.034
